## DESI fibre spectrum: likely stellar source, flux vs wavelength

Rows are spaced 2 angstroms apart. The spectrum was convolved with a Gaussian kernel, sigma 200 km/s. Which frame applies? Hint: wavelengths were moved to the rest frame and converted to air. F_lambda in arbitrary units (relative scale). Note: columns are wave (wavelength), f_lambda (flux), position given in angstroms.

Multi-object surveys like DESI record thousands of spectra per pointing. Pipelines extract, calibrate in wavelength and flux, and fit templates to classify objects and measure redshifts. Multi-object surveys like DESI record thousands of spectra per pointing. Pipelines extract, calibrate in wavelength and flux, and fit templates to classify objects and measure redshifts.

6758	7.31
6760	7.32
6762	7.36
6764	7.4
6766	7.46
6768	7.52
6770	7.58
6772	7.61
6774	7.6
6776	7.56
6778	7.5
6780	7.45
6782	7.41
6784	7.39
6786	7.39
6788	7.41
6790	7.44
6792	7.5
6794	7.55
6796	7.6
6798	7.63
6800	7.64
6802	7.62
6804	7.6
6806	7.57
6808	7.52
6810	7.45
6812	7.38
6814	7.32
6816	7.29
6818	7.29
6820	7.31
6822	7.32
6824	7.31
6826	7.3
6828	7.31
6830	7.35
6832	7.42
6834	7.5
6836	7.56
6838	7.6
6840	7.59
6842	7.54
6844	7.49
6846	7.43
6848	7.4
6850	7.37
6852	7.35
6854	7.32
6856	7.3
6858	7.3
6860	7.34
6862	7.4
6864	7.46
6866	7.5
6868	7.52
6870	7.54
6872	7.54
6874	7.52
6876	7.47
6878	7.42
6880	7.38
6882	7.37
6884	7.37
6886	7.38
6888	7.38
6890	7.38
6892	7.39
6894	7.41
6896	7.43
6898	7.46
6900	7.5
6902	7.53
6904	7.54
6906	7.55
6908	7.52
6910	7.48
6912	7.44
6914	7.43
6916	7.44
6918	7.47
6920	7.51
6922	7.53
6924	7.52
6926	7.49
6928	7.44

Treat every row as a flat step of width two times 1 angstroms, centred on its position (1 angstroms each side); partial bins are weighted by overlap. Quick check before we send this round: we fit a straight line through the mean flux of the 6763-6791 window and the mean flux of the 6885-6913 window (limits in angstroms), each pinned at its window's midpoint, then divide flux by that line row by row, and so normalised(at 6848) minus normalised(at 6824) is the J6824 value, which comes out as 0.013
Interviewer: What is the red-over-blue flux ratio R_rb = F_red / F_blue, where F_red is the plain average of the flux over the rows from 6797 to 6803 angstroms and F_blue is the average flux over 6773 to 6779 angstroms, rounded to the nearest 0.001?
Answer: 1.010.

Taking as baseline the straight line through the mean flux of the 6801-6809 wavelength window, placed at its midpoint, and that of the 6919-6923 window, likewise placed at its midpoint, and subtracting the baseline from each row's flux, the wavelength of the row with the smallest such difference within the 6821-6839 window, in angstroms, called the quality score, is 6826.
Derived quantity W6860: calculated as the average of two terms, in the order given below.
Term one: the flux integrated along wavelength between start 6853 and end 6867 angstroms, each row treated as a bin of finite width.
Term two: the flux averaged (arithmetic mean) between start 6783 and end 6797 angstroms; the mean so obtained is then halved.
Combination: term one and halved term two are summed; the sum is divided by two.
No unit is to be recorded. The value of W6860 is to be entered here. 53.5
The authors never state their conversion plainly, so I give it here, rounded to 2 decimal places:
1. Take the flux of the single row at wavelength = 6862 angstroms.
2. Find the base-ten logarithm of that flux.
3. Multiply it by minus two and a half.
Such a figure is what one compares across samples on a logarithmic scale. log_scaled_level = -2.17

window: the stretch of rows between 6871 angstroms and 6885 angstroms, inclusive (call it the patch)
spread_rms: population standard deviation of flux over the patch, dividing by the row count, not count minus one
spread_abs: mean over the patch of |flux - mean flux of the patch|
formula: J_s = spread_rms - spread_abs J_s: 0.0054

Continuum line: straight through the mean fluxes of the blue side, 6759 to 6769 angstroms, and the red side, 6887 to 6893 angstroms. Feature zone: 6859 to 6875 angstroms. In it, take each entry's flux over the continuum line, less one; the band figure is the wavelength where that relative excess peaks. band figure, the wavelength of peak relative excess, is 6872 angstroms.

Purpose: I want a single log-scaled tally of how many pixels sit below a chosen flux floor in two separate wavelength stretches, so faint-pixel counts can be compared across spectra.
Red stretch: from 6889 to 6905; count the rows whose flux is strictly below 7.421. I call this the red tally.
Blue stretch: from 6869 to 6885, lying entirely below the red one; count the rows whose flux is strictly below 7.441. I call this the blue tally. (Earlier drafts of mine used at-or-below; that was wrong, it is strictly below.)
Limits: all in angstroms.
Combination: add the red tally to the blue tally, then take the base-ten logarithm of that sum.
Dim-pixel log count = 0.85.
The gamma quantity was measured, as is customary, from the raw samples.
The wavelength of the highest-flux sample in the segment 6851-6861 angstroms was 6852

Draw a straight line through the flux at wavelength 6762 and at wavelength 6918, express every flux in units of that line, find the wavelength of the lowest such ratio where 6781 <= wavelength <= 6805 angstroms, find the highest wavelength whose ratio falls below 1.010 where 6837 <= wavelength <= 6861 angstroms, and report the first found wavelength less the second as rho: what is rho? -74 angstroms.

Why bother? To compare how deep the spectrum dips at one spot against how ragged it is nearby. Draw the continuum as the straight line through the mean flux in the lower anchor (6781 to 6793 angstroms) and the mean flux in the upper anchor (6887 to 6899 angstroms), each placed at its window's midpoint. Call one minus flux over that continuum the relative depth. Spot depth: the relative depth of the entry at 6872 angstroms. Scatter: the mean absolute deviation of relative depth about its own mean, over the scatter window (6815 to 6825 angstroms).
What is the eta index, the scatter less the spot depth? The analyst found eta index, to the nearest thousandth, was 0.019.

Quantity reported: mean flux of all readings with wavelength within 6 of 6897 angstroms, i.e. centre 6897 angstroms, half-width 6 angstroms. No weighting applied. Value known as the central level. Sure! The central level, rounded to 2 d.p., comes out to 7.45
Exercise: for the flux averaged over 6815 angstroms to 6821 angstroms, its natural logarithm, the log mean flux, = 1.99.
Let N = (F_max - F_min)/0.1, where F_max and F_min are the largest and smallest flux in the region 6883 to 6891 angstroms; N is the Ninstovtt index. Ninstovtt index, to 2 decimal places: 0.10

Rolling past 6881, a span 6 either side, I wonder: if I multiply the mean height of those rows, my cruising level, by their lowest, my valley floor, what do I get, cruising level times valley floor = 54.5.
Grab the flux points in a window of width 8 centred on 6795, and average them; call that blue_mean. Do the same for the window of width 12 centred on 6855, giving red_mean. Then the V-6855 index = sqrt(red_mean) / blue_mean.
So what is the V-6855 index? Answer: 0.358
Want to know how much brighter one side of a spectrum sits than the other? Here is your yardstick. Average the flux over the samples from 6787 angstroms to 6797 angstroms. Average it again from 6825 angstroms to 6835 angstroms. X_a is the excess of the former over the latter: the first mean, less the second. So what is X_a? 0.12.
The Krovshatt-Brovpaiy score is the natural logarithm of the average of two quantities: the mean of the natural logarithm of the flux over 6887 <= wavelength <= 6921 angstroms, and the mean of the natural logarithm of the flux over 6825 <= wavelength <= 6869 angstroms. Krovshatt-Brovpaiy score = 0.697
